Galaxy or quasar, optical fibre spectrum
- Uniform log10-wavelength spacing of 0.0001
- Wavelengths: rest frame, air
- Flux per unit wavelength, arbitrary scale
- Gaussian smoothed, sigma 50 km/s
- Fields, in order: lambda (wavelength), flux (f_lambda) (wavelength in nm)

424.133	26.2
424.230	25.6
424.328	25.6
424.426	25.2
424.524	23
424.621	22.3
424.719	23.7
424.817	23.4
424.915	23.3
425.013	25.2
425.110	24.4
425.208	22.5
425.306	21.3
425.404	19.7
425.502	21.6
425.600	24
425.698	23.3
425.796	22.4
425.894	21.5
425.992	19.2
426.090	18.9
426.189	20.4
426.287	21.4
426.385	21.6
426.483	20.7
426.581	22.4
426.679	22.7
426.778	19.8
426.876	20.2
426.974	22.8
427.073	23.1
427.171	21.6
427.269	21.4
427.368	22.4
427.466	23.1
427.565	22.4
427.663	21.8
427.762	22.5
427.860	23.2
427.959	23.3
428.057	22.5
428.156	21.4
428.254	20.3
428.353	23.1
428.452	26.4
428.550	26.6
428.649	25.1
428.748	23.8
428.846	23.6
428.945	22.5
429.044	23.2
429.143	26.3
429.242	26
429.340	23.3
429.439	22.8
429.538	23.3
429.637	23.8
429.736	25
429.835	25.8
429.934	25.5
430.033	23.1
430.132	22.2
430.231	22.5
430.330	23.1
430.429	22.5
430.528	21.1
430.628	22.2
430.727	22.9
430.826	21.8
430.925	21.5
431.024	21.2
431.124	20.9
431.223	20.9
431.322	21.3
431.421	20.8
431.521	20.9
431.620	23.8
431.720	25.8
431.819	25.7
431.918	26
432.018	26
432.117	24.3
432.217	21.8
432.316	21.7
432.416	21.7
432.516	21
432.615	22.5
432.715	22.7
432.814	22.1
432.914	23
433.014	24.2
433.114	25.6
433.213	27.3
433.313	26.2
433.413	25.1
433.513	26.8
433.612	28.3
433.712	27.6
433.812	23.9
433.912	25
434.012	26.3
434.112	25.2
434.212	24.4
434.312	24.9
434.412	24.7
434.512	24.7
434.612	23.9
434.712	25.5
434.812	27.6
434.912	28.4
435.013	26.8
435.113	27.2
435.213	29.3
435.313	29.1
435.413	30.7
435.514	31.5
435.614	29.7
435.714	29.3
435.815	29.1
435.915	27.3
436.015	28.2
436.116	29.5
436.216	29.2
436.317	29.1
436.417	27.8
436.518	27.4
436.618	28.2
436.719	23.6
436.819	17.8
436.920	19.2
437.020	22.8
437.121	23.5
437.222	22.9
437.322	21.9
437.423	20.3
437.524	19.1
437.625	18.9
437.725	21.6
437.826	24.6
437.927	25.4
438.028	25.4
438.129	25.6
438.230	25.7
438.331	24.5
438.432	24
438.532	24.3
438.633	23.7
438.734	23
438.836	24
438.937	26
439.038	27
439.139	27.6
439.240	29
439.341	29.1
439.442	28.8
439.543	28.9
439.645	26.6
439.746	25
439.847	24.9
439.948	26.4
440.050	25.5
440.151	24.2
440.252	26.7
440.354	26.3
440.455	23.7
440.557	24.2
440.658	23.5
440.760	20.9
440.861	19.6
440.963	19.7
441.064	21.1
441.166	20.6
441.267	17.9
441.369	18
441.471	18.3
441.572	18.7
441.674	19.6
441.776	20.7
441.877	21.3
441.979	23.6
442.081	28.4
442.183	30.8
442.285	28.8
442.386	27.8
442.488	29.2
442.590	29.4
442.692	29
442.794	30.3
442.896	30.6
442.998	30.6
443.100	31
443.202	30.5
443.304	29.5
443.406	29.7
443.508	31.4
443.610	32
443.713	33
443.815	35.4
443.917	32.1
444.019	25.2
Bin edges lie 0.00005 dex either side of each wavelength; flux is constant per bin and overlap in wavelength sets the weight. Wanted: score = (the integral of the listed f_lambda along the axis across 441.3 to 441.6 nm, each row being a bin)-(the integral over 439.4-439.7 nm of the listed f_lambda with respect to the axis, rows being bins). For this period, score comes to -2.9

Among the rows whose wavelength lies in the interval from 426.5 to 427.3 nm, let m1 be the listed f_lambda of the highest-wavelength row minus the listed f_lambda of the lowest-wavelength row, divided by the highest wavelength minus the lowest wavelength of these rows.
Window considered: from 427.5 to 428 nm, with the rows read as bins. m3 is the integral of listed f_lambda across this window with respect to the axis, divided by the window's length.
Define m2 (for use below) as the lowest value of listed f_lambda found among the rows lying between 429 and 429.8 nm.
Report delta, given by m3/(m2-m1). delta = 0.93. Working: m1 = -1.5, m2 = 22.8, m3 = 22.6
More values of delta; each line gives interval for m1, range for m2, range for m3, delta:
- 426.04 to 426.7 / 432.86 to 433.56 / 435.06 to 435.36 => 1.73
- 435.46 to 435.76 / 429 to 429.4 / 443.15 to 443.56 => 0.89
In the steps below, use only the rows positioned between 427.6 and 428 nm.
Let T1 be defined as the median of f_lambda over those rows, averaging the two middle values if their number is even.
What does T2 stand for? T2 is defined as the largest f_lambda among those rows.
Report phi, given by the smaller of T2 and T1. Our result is 23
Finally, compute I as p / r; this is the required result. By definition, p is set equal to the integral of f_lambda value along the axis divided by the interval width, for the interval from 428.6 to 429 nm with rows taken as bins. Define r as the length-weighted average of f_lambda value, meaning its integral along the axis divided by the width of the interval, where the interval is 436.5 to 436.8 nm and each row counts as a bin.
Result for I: 0.93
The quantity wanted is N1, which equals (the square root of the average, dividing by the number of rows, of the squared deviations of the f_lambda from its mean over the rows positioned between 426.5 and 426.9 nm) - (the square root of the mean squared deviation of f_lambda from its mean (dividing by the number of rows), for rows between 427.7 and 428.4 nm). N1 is 0.26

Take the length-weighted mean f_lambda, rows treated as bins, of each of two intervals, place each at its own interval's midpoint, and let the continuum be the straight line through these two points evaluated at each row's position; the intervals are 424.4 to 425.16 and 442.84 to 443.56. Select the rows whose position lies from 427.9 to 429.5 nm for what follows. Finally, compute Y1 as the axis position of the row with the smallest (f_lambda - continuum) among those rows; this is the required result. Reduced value 428.254 nm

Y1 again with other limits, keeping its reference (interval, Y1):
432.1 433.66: 432.516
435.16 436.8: 436.719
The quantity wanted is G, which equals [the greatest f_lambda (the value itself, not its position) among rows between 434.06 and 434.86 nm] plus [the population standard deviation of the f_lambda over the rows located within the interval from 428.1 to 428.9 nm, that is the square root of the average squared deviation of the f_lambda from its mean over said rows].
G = 29.7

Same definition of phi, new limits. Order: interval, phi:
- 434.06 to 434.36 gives 25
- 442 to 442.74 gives 29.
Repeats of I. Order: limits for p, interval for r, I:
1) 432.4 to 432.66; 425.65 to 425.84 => 0.95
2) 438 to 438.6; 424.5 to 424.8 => 1.08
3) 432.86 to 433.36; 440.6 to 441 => 1.20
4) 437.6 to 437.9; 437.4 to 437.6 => 1.14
